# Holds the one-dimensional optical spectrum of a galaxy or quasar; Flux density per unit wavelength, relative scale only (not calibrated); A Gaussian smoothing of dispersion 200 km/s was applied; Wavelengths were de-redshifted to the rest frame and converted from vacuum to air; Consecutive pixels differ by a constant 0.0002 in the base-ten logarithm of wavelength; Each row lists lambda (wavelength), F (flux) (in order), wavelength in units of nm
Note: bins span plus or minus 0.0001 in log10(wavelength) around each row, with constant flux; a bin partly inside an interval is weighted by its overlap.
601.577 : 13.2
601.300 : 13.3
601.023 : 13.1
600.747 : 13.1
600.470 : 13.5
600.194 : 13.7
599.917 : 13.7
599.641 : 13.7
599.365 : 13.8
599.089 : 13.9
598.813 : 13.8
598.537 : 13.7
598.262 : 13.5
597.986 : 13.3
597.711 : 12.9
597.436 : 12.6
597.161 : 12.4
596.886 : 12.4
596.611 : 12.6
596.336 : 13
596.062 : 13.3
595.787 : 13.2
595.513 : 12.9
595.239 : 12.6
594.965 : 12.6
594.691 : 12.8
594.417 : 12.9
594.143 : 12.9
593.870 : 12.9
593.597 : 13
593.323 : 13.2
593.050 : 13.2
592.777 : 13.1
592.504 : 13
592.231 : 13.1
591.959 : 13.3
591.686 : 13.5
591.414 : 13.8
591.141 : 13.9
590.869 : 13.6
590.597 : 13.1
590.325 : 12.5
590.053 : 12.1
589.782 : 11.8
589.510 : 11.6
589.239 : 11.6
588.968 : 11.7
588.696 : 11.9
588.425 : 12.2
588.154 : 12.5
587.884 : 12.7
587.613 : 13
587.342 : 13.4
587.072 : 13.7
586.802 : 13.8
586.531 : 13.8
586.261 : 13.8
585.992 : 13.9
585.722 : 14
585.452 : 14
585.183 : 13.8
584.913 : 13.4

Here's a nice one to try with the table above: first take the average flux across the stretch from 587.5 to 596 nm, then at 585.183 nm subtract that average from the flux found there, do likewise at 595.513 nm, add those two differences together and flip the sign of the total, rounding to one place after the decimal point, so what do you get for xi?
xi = -1.1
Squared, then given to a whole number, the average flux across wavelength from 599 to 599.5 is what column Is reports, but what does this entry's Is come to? 192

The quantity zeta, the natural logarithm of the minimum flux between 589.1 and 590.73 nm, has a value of 2.45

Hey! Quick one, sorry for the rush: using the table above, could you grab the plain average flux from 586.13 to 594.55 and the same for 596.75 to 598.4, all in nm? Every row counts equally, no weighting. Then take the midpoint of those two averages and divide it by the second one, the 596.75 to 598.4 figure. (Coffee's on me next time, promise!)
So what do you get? 1.00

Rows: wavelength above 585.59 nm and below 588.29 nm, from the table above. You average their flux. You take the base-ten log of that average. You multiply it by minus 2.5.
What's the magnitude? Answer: -2.82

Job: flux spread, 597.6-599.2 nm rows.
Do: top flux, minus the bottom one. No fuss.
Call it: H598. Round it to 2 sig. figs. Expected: 1.0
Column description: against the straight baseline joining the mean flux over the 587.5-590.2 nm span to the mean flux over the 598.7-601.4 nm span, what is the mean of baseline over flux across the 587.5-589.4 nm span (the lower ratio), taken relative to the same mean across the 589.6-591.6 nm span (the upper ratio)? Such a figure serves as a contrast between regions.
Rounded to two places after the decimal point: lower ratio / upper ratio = 1.04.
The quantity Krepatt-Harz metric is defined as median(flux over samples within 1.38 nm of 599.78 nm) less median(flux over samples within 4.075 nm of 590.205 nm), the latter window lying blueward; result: 0.65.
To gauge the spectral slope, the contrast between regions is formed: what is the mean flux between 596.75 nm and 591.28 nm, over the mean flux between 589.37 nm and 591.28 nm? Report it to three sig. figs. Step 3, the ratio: 1.03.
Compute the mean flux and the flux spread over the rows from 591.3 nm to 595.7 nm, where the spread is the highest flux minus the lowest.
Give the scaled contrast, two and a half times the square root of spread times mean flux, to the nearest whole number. 10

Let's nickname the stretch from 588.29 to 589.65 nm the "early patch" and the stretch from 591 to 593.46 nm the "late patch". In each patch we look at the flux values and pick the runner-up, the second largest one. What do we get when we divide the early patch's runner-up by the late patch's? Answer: 0.86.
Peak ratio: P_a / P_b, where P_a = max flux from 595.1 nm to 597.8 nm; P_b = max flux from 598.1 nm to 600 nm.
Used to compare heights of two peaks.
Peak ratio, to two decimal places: 0.96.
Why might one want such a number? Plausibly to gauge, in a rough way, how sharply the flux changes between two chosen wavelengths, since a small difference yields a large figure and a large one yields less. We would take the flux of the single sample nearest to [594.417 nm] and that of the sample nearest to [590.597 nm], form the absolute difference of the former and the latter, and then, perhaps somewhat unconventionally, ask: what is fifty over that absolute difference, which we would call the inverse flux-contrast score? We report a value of 250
